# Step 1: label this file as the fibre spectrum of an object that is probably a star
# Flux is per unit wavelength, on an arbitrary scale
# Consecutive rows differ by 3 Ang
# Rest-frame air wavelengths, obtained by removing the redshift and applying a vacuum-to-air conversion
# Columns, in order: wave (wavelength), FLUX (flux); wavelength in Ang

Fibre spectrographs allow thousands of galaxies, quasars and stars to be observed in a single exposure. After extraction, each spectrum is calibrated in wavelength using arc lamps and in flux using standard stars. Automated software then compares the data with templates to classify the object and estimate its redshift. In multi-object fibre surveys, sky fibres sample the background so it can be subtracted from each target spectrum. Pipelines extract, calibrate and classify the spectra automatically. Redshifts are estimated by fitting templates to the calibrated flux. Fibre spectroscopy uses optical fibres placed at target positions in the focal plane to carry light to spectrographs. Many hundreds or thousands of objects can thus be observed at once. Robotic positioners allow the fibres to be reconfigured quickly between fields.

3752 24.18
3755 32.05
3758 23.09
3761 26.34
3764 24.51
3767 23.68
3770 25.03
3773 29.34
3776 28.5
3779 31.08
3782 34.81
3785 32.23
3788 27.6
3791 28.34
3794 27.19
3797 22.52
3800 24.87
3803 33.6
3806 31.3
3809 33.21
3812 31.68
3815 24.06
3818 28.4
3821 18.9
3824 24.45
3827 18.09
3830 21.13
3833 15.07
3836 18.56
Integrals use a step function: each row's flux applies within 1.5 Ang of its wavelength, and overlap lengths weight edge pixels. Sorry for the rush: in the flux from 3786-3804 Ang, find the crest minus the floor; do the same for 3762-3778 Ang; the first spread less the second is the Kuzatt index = 5.4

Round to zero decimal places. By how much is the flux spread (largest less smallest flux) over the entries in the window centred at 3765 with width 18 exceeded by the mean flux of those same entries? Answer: 19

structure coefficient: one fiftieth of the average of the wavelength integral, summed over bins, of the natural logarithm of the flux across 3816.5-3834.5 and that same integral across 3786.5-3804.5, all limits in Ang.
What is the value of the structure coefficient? 1.14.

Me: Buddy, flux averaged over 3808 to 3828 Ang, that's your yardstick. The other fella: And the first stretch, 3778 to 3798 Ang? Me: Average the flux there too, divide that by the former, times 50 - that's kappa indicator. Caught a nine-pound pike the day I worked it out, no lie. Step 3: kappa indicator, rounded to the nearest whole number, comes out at 57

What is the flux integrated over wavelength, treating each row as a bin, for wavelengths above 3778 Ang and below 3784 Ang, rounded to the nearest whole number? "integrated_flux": 198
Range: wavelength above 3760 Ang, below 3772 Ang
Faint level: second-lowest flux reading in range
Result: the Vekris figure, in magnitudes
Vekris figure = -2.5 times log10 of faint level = -3.5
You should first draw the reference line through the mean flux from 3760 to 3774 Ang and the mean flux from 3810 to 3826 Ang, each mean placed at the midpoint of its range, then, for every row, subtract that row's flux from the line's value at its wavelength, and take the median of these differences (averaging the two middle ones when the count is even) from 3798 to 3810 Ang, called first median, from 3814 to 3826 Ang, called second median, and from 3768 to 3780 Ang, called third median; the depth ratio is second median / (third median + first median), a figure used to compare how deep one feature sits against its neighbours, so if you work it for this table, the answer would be -0.1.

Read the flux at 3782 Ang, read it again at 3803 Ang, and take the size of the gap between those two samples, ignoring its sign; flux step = 1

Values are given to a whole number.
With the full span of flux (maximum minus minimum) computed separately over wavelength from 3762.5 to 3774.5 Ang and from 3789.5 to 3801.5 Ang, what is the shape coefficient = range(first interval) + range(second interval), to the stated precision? 11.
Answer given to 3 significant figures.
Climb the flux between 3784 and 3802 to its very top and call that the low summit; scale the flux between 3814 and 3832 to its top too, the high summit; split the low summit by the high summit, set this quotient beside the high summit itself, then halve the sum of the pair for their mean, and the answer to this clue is 14.8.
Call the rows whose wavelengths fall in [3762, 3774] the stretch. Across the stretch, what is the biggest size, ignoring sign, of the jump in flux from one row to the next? 4.3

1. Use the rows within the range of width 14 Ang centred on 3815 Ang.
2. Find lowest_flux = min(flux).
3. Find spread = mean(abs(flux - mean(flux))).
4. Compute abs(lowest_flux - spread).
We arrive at 14.3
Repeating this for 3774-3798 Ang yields 19.8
